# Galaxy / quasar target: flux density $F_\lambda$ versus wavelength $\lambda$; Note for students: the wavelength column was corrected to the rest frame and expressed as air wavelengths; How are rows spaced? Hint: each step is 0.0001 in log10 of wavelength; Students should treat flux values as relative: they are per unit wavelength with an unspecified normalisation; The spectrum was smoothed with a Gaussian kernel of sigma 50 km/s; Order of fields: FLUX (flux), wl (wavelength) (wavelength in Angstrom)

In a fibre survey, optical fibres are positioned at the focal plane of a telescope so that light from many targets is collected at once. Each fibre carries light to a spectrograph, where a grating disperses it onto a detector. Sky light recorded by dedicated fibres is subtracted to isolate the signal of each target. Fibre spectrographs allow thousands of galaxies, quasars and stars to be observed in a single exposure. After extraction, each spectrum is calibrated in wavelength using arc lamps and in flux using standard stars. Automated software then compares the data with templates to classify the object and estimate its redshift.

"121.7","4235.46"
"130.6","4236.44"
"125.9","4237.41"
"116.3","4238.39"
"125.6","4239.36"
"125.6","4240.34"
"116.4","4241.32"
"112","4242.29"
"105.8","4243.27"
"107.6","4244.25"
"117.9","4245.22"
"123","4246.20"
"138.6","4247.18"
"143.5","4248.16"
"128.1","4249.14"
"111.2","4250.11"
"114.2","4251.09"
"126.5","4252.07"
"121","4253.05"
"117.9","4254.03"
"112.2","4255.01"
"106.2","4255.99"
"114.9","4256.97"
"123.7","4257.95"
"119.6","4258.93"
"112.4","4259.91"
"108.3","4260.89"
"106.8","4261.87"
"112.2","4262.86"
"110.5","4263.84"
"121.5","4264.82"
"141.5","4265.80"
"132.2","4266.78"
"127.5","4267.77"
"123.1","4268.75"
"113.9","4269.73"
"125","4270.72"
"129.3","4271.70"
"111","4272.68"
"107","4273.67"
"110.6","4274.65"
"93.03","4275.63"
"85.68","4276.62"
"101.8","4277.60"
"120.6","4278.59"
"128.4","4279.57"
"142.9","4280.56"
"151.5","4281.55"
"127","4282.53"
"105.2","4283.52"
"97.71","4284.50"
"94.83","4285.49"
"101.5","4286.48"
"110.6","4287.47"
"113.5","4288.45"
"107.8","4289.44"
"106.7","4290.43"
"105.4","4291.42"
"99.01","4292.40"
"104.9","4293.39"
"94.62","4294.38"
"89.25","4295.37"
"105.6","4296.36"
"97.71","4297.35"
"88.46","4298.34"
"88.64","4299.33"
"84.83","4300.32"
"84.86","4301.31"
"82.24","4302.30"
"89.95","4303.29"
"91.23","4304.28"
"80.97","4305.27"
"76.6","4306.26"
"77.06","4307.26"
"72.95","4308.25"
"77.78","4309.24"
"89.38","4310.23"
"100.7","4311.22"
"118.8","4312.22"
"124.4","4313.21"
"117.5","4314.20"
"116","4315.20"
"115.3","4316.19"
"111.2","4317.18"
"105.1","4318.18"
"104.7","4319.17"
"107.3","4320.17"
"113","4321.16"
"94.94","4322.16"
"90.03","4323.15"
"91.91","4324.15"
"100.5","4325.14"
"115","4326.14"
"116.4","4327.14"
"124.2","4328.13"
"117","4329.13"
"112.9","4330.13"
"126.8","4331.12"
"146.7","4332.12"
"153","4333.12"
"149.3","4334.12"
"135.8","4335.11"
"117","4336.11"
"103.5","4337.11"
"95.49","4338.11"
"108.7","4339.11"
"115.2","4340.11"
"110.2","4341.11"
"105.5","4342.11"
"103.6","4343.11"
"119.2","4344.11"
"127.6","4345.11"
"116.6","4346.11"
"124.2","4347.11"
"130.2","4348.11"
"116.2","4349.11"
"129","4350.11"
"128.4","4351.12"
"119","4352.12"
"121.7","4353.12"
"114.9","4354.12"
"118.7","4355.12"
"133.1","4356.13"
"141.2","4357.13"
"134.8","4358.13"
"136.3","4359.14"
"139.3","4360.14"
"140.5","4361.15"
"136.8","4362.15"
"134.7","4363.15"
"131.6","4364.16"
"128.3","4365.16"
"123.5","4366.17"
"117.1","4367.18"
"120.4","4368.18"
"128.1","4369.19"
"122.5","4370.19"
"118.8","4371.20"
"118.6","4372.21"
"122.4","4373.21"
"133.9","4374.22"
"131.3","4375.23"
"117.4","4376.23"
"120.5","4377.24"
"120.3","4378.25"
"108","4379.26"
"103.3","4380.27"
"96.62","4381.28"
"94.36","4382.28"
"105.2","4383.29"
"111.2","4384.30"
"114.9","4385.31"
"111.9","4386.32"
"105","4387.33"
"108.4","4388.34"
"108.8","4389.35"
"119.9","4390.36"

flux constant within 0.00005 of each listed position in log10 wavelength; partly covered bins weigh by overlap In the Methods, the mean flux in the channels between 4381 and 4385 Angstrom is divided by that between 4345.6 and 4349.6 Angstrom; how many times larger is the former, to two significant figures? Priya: 0.84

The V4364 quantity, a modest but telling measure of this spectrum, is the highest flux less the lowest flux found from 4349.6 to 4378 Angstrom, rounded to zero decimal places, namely 26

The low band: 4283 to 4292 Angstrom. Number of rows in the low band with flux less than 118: 9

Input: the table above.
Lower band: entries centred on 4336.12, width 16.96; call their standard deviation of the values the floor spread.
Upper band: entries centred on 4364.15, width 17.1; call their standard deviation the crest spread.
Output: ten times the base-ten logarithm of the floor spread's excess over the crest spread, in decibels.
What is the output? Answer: 9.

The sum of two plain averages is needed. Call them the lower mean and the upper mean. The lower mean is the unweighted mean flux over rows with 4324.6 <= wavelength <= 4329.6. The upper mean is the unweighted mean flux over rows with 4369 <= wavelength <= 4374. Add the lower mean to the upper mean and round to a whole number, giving 237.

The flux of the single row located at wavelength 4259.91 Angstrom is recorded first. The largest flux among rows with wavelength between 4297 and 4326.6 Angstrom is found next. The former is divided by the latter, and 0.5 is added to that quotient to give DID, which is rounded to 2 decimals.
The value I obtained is 1.40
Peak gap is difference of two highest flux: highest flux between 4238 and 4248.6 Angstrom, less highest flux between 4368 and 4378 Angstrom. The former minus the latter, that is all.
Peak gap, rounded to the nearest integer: 10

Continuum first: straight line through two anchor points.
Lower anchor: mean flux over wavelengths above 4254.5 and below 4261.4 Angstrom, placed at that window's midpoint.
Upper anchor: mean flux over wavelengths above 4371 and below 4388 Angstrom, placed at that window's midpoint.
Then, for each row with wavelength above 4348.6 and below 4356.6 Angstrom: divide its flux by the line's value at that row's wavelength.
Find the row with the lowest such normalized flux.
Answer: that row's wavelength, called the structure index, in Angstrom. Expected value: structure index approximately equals 4354.12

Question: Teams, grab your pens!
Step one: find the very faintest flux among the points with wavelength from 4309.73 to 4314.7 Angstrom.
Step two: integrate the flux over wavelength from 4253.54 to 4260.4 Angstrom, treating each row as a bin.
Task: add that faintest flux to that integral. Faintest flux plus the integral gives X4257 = 880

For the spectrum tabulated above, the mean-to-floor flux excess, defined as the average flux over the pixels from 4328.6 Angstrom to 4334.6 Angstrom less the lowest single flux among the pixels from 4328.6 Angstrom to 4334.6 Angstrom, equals 21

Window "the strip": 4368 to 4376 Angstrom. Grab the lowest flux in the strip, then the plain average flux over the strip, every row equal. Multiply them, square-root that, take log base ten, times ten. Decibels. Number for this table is 20.8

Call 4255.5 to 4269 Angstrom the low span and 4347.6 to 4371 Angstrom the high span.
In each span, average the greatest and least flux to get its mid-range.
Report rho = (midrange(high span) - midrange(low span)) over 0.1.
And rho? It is 42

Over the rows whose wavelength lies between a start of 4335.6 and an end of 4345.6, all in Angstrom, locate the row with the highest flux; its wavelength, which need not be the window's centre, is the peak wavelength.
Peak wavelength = 4345.11 Angstrom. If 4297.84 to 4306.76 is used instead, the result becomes 4304.28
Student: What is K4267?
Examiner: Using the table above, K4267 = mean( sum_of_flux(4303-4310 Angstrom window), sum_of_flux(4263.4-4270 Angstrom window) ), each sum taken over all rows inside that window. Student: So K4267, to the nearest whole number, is 718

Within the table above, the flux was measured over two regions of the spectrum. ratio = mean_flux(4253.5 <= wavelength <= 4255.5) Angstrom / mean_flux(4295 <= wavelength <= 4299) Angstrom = 1.21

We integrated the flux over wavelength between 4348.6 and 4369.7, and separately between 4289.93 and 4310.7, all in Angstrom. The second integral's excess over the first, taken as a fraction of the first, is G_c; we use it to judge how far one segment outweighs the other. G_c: -0.31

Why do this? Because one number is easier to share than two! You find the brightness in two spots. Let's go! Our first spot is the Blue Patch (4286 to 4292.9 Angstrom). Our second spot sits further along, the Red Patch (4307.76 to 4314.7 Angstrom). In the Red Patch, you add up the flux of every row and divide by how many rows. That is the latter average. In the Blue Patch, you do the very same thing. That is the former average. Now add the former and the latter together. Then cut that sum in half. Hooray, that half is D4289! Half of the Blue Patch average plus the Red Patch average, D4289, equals 103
